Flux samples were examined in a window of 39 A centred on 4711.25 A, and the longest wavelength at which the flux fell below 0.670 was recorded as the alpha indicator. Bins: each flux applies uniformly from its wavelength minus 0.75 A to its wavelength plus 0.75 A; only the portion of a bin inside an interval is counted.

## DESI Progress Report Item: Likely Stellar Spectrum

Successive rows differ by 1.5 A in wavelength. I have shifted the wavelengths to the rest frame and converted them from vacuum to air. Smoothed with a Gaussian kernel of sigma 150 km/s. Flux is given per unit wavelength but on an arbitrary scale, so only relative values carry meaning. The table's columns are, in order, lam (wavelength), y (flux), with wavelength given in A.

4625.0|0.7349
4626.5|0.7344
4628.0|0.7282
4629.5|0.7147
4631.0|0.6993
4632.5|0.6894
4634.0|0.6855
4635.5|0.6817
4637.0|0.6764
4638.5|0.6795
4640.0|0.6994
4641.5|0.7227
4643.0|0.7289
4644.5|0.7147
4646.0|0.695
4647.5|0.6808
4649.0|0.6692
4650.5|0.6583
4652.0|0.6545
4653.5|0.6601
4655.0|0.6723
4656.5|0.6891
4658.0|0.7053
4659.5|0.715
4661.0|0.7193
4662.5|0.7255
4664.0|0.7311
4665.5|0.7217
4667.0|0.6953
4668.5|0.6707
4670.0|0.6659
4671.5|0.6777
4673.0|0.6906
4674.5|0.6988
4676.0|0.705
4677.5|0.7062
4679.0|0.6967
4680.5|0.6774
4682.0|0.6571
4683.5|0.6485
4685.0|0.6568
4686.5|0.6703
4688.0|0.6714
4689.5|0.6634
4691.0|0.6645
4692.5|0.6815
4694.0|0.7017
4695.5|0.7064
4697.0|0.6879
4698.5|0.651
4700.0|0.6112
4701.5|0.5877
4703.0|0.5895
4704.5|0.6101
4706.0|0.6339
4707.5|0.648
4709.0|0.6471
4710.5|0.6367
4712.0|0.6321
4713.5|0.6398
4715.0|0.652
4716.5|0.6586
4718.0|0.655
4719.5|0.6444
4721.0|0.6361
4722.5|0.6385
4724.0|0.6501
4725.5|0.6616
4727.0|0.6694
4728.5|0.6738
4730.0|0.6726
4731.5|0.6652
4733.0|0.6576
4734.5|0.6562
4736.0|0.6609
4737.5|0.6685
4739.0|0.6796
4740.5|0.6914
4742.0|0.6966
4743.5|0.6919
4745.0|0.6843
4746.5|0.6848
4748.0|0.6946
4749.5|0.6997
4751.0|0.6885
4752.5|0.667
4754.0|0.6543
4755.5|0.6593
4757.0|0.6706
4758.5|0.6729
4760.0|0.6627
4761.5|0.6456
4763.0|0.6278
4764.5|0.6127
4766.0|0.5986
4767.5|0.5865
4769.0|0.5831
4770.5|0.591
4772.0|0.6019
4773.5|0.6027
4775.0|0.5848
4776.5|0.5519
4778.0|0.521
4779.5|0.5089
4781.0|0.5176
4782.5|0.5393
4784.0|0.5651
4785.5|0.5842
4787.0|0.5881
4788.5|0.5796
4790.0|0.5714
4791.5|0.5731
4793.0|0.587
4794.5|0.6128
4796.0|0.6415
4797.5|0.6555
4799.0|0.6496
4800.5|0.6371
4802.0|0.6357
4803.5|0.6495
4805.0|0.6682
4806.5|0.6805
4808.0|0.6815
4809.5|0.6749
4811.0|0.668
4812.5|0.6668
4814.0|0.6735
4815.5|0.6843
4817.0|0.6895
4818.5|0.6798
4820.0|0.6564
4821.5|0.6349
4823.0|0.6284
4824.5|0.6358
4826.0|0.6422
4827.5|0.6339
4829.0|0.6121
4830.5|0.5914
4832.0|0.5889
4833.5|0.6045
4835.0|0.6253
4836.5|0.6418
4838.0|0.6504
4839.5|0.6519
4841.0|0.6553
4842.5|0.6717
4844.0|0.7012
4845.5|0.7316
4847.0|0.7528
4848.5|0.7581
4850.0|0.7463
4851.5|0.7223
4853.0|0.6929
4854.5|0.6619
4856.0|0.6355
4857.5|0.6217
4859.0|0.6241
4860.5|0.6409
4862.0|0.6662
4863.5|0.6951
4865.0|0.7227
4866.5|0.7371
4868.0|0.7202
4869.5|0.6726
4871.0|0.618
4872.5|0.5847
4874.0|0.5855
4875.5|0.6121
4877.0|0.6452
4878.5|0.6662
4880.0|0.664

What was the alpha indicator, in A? 4727.0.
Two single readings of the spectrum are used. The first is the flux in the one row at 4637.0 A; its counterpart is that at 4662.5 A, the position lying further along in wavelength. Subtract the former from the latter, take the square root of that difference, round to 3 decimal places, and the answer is 0.222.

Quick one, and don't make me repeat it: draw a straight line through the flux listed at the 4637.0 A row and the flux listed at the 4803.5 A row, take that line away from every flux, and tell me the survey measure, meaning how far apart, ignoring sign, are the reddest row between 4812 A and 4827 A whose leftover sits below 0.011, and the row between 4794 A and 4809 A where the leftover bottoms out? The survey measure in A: 31.5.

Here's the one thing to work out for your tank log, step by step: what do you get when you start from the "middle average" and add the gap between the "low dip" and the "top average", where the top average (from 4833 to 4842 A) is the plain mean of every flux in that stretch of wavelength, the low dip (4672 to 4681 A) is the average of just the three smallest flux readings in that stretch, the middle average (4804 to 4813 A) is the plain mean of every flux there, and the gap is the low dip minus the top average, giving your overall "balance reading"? 0.72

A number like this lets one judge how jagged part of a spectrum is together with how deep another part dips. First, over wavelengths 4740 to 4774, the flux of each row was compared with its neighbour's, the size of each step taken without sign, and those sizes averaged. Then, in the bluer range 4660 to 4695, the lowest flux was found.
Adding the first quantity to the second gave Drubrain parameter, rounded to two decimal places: 0.66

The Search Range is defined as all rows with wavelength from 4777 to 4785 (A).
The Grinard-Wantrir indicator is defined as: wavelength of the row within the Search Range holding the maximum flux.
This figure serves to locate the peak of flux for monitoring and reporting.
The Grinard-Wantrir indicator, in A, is 4784.0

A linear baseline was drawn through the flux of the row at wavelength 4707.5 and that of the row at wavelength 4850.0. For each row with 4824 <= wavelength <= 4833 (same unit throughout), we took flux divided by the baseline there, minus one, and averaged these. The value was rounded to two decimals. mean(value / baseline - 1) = -0.16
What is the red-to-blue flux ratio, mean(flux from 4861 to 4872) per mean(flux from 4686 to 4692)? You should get 1.03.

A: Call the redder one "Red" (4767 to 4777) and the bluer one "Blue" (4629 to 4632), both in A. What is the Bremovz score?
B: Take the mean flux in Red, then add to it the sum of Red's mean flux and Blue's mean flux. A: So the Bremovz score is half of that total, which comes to 0.94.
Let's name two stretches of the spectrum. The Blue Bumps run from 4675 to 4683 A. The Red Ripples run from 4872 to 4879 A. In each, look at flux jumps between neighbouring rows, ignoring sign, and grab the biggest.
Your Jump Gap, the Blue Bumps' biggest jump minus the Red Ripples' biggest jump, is -0.013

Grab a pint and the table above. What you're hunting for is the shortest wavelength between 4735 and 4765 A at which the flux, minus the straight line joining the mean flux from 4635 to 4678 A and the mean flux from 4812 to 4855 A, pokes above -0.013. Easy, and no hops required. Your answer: 4737.5 A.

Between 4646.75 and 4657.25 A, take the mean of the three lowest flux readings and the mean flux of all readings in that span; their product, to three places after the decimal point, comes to 0.440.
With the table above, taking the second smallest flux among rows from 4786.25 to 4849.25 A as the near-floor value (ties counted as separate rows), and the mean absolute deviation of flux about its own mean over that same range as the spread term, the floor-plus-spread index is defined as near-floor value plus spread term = 0.61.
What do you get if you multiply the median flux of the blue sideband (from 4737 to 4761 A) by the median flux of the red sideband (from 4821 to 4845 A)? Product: 0.43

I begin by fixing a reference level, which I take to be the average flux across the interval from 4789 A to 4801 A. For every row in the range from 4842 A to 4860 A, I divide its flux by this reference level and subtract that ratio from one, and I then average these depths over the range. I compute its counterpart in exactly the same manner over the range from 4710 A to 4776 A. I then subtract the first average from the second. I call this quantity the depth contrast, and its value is 0.068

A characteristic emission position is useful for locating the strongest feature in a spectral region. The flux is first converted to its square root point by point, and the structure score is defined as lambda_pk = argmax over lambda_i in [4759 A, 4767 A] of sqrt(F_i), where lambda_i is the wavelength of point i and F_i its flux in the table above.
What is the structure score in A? 4760.0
